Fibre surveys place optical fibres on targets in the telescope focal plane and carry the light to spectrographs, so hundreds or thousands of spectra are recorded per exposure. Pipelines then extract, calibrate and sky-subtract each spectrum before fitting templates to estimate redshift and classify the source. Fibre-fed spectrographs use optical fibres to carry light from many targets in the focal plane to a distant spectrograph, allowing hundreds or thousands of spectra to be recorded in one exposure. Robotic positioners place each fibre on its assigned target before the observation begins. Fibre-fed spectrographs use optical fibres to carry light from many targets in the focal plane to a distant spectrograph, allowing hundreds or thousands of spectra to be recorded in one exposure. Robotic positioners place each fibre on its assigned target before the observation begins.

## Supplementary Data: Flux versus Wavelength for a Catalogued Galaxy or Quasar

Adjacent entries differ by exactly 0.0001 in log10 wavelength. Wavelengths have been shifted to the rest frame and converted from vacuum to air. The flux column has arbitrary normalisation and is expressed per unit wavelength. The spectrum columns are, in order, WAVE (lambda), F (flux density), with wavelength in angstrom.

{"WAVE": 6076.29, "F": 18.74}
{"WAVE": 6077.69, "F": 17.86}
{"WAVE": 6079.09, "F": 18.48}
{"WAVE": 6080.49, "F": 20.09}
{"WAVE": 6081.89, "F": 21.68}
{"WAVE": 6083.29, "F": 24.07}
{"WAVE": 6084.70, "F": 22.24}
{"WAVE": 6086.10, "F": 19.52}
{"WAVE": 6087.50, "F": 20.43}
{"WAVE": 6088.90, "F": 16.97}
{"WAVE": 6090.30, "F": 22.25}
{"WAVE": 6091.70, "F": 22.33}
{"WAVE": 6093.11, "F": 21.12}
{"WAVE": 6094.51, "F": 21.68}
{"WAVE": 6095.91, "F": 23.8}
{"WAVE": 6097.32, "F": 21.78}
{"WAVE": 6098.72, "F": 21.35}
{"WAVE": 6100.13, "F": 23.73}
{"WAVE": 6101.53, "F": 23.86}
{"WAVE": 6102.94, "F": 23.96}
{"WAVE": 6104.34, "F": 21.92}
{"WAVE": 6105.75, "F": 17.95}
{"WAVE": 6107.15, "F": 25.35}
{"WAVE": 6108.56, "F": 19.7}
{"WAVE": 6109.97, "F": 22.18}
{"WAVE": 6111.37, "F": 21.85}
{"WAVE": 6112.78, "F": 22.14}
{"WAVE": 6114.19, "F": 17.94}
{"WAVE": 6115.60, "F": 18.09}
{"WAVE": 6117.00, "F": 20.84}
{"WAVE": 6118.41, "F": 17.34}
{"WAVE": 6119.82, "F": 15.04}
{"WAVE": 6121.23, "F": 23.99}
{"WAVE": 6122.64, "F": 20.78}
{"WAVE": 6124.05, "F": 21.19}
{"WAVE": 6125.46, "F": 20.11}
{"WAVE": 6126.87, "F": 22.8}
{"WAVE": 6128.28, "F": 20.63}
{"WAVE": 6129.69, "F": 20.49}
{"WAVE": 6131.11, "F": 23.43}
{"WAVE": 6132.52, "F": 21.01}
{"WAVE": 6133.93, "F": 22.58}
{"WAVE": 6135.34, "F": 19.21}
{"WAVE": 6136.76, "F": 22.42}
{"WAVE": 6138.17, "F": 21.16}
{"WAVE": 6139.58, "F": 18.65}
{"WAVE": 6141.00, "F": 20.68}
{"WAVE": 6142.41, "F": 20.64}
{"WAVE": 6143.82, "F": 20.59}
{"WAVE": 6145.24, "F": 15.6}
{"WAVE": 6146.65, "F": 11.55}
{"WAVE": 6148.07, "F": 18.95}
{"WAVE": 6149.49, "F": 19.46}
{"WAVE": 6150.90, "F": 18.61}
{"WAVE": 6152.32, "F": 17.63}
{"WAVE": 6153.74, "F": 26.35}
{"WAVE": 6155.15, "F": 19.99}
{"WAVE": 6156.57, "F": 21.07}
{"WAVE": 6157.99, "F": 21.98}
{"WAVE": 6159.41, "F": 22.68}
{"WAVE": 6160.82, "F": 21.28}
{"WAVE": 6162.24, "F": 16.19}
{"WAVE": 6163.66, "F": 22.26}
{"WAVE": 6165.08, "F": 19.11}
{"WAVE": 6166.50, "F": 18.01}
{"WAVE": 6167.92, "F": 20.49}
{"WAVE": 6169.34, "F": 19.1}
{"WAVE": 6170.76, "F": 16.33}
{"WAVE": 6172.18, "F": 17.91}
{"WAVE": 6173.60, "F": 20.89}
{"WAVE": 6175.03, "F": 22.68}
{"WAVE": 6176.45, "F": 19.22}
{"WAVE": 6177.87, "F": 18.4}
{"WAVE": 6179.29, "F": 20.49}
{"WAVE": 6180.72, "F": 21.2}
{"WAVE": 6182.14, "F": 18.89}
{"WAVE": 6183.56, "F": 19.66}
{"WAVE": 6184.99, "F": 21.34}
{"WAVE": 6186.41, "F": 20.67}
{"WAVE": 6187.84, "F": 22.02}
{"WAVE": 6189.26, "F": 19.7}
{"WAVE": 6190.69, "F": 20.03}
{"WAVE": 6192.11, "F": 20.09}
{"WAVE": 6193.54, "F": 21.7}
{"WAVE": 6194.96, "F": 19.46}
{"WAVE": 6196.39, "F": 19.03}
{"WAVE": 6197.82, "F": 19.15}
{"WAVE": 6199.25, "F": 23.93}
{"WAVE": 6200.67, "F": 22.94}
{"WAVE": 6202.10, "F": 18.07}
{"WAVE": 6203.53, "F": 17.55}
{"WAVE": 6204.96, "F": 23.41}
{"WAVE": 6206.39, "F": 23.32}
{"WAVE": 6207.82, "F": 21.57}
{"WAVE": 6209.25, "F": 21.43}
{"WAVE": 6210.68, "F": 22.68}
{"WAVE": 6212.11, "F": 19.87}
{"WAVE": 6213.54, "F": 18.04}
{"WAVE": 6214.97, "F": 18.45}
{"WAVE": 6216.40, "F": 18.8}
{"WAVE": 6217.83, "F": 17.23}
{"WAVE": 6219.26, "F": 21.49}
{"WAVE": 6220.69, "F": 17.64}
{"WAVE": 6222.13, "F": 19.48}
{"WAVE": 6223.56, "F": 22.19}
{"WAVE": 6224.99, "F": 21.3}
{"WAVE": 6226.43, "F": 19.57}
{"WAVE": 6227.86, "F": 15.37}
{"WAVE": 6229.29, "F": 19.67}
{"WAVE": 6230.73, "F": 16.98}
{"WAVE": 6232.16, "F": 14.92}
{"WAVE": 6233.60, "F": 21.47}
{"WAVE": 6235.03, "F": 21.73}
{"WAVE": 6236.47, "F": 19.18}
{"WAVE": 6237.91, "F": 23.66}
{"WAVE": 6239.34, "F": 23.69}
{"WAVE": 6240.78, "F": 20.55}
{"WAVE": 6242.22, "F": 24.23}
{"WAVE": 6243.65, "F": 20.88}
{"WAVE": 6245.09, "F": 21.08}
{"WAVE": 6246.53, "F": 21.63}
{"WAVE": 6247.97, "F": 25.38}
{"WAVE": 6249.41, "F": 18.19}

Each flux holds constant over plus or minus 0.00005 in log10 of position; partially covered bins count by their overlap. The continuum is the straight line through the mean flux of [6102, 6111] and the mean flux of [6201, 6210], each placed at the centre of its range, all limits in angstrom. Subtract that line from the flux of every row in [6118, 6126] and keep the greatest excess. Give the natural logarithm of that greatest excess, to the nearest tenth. 0.8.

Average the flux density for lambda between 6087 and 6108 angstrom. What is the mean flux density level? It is 21.9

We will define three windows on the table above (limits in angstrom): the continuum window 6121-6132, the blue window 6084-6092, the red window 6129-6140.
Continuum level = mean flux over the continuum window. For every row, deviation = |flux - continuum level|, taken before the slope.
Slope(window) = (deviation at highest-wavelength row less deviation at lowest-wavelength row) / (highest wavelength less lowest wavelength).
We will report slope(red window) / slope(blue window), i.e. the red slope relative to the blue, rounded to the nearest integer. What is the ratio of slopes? 14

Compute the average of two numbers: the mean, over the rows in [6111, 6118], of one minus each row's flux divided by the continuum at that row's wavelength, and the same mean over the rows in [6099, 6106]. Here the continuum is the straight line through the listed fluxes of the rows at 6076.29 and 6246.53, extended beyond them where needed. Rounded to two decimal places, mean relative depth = -0.10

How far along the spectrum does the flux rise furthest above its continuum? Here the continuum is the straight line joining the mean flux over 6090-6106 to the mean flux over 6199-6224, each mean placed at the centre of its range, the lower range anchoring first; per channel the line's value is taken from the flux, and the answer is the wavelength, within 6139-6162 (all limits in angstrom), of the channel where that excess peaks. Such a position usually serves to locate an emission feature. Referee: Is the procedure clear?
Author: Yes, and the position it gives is 6153.74 angstrom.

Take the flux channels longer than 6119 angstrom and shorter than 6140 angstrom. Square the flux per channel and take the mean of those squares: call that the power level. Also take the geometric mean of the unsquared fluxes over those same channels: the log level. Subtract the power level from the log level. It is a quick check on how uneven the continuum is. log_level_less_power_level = -421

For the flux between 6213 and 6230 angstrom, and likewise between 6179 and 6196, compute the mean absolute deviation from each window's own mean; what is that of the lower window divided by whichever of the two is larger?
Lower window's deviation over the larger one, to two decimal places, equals 0.53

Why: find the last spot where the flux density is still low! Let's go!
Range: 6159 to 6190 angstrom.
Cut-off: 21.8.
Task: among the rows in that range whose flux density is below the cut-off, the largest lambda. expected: 6189.26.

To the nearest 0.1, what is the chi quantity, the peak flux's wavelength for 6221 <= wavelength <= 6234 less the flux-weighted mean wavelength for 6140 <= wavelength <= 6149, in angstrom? 79.3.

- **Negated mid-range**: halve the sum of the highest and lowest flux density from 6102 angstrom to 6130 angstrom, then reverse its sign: -20.2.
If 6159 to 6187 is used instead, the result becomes -19.4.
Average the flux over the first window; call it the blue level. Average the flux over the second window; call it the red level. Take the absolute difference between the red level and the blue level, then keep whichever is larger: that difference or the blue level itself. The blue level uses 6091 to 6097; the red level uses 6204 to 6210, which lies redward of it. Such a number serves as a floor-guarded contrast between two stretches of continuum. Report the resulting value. 22.2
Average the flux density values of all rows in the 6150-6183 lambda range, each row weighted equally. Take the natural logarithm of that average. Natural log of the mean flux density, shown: 3.00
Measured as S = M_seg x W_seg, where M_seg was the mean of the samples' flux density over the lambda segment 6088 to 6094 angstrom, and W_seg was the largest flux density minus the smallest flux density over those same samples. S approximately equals 111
